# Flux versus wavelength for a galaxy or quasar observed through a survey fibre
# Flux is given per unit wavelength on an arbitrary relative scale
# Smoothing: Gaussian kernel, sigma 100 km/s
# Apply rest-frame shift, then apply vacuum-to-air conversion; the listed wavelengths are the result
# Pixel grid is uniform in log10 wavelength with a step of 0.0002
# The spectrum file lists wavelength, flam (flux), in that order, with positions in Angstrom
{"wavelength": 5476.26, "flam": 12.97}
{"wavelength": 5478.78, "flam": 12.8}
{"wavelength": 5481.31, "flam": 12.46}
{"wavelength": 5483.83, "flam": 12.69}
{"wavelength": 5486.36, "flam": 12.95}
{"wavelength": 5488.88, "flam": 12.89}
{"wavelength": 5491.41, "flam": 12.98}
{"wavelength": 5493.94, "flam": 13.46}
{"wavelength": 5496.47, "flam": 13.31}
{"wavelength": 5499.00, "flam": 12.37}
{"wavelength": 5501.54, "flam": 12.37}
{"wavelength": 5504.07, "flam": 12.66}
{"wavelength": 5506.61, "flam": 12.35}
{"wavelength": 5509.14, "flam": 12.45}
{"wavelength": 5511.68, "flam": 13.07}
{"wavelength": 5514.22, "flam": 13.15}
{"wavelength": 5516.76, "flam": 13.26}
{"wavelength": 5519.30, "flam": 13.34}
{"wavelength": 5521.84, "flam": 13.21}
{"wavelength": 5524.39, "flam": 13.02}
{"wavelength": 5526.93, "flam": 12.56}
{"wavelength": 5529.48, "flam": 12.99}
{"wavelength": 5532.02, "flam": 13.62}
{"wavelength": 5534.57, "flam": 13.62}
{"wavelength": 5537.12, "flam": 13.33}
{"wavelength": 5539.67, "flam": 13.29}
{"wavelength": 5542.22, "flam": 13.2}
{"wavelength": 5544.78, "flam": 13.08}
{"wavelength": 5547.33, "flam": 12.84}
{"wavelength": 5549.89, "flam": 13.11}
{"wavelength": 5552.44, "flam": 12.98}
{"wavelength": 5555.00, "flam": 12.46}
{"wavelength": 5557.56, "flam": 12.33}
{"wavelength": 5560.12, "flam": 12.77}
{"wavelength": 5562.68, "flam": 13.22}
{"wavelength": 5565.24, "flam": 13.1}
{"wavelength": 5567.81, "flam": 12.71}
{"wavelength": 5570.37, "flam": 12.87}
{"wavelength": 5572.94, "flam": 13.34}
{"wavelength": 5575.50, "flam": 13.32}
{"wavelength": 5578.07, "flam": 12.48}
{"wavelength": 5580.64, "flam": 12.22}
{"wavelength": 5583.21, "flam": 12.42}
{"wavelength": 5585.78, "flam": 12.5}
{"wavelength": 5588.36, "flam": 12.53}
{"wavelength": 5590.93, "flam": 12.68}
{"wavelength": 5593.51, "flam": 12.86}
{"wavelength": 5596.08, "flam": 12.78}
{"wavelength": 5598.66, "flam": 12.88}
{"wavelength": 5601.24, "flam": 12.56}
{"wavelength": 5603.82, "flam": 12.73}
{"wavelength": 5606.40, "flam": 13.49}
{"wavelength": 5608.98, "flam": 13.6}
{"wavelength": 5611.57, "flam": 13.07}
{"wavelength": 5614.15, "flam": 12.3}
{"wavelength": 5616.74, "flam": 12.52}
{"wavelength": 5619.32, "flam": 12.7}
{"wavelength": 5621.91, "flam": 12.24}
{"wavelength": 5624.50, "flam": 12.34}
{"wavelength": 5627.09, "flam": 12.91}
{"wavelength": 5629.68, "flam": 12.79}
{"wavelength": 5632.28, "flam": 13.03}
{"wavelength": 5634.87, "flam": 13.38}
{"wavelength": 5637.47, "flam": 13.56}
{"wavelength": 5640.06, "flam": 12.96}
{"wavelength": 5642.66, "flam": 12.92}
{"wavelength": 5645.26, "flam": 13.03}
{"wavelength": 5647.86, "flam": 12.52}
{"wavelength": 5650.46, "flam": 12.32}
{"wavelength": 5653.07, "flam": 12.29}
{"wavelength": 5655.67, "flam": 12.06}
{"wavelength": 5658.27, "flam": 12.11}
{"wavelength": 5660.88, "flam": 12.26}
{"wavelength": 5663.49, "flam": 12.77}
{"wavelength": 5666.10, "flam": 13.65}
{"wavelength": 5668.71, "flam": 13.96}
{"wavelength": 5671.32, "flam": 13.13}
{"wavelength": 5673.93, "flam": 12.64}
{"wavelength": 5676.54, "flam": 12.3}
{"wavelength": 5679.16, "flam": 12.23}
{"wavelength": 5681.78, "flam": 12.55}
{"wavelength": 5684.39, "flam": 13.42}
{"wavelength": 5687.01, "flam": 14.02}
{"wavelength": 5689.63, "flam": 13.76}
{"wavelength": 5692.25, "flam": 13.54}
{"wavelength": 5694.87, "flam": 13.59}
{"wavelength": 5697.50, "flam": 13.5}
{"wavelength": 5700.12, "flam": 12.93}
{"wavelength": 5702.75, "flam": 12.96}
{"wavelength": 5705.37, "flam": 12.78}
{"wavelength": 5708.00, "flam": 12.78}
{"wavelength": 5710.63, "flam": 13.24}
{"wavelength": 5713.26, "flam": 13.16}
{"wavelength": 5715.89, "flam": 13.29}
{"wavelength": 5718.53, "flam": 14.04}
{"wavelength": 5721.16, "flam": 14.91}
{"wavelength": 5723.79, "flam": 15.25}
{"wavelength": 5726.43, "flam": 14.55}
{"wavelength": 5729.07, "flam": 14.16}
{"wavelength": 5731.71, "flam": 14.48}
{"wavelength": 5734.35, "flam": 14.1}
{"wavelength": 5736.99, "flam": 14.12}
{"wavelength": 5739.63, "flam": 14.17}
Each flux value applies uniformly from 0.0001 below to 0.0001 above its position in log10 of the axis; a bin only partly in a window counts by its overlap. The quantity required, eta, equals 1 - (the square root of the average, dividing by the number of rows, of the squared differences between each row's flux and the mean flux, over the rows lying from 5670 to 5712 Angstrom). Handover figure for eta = 0.49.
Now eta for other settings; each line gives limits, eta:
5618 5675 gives 0.49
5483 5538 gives 0.61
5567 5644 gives 0.61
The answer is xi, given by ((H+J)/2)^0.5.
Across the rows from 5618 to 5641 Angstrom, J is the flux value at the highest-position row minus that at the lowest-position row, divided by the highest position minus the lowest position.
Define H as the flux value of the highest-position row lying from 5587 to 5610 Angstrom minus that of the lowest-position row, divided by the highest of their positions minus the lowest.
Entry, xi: 0.179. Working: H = 0.052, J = 0.013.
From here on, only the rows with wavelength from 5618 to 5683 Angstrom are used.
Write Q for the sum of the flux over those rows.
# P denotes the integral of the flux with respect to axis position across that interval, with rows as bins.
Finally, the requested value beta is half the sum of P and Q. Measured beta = 573.6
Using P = 828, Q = 319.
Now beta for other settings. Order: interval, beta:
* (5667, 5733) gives 613.7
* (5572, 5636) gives 568.9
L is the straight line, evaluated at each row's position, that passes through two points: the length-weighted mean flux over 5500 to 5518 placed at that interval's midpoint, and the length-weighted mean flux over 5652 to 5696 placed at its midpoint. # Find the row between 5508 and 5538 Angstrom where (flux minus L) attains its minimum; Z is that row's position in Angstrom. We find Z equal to 5509.14 Angstrom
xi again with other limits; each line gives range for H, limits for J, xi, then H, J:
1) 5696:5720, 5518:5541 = 0.108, 0.026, -0.002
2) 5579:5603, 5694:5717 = 0.033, 0.017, -0.014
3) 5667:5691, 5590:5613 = 0.068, -0.010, 0.019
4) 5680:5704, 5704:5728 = 0.228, 0.020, 0.084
